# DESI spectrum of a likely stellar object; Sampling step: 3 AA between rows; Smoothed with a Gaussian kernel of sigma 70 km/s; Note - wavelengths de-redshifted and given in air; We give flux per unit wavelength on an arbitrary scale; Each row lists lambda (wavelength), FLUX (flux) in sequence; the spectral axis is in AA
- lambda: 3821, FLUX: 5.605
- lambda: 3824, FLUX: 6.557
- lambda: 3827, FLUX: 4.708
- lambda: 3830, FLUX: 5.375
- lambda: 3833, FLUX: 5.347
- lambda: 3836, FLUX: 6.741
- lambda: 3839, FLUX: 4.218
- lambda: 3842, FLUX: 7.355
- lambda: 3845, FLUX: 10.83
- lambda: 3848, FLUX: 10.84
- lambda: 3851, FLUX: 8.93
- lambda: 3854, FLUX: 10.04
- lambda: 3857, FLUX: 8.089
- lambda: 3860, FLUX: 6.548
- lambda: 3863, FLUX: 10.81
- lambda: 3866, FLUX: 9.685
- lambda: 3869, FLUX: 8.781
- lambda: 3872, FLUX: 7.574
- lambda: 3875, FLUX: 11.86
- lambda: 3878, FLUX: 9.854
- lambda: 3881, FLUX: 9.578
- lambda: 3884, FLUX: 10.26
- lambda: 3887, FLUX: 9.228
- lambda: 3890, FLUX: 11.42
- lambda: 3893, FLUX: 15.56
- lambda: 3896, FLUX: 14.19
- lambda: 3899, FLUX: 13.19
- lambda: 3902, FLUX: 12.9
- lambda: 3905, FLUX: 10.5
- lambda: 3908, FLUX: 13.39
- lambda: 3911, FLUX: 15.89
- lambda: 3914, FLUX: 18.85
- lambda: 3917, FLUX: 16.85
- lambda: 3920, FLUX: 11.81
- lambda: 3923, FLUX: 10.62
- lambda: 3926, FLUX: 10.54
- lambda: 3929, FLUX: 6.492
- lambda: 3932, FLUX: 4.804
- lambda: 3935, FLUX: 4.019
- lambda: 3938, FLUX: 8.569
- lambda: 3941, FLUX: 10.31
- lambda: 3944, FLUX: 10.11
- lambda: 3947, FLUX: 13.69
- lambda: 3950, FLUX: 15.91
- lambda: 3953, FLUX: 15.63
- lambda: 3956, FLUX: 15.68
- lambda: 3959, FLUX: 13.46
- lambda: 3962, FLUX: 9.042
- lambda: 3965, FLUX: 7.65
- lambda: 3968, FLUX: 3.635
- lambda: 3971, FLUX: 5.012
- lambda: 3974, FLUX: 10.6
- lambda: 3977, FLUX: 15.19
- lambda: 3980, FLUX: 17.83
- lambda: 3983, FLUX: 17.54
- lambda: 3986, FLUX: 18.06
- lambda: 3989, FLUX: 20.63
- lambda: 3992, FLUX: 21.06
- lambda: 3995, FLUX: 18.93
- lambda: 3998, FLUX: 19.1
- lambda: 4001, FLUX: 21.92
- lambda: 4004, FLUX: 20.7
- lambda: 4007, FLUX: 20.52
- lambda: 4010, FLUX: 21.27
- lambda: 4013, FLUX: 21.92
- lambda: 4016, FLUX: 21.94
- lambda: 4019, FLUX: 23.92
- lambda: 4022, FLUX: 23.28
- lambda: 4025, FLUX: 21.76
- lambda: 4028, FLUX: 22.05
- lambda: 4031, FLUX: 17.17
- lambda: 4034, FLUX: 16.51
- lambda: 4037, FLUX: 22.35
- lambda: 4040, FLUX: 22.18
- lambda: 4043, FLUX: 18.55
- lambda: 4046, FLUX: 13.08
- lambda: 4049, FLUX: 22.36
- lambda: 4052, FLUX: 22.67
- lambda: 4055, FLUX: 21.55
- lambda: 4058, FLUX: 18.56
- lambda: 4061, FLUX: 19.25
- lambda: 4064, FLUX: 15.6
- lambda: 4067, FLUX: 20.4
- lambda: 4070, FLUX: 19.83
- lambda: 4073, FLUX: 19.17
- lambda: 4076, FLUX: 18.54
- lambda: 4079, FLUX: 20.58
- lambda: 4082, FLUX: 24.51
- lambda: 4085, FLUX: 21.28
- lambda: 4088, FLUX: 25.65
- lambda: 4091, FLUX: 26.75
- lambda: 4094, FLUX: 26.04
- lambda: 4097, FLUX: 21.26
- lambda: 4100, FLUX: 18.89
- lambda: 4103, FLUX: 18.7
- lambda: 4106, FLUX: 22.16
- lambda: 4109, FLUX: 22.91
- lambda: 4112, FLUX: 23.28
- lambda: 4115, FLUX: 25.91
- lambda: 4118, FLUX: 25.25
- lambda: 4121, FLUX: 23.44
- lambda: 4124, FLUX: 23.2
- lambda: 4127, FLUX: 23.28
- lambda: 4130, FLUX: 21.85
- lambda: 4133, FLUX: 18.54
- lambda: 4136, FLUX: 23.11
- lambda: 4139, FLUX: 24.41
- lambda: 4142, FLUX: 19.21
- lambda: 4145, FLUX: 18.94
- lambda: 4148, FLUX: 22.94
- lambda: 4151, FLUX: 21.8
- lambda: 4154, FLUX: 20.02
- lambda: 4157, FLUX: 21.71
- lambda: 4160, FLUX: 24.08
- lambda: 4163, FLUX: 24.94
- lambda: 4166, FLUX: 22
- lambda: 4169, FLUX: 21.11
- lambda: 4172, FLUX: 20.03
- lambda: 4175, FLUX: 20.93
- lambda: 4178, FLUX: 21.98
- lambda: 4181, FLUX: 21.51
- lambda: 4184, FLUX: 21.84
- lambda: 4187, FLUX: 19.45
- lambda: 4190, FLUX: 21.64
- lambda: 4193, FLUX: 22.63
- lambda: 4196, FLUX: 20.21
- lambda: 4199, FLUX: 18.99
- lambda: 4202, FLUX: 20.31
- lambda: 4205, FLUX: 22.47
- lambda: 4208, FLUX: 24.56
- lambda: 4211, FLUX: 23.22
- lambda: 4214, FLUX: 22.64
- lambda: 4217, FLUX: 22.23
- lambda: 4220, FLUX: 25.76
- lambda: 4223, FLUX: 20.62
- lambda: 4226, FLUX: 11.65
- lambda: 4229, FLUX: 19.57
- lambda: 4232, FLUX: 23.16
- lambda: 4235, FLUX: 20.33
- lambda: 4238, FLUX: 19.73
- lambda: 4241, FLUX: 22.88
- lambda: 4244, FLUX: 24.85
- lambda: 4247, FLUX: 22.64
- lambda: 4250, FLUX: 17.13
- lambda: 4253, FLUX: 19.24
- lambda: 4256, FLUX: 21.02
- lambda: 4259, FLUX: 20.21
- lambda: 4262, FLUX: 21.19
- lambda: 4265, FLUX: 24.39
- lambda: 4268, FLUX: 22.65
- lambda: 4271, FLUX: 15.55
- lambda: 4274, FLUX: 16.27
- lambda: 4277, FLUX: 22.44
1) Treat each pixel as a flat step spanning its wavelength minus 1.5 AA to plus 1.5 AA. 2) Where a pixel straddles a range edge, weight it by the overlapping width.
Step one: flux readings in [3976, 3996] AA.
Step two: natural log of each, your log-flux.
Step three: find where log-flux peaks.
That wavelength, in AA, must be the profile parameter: 3992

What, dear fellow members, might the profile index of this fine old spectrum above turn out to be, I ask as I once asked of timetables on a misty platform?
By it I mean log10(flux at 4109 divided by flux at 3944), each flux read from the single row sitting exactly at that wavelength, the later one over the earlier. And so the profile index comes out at 0.36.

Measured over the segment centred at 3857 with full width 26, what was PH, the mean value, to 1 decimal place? 9.4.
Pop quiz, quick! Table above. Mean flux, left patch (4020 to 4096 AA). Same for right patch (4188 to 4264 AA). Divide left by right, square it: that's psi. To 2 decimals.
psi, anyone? 0.97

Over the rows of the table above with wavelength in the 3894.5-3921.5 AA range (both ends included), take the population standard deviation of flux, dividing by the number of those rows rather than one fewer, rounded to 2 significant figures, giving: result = 2.5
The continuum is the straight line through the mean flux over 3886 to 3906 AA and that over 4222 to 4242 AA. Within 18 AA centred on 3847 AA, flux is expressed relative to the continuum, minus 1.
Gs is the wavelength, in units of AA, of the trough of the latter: 3839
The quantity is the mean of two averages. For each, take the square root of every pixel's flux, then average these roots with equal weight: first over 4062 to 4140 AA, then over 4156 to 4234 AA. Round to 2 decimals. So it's 4.66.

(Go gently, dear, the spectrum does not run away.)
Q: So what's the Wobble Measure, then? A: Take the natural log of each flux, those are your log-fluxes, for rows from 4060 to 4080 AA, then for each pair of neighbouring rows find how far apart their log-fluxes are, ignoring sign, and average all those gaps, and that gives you 0.113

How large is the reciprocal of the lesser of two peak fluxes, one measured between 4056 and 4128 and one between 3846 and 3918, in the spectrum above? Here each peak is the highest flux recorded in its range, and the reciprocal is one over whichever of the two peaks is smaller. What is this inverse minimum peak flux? 0.053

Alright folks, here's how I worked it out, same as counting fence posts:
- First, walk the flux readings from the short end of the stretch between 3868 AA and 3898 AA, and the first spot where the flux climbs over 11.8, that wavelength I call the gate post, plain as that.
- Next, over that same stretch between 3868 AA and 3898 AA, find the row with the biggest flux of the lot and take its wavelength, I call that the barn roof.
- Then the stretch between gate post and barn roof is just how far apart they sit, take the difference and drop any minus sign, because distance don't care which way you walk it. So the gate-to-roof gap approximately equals 18 AA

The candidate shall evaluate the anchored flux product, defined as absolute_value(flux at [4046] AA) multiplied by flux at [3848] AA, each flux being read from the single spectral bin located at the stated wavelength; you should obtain 142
